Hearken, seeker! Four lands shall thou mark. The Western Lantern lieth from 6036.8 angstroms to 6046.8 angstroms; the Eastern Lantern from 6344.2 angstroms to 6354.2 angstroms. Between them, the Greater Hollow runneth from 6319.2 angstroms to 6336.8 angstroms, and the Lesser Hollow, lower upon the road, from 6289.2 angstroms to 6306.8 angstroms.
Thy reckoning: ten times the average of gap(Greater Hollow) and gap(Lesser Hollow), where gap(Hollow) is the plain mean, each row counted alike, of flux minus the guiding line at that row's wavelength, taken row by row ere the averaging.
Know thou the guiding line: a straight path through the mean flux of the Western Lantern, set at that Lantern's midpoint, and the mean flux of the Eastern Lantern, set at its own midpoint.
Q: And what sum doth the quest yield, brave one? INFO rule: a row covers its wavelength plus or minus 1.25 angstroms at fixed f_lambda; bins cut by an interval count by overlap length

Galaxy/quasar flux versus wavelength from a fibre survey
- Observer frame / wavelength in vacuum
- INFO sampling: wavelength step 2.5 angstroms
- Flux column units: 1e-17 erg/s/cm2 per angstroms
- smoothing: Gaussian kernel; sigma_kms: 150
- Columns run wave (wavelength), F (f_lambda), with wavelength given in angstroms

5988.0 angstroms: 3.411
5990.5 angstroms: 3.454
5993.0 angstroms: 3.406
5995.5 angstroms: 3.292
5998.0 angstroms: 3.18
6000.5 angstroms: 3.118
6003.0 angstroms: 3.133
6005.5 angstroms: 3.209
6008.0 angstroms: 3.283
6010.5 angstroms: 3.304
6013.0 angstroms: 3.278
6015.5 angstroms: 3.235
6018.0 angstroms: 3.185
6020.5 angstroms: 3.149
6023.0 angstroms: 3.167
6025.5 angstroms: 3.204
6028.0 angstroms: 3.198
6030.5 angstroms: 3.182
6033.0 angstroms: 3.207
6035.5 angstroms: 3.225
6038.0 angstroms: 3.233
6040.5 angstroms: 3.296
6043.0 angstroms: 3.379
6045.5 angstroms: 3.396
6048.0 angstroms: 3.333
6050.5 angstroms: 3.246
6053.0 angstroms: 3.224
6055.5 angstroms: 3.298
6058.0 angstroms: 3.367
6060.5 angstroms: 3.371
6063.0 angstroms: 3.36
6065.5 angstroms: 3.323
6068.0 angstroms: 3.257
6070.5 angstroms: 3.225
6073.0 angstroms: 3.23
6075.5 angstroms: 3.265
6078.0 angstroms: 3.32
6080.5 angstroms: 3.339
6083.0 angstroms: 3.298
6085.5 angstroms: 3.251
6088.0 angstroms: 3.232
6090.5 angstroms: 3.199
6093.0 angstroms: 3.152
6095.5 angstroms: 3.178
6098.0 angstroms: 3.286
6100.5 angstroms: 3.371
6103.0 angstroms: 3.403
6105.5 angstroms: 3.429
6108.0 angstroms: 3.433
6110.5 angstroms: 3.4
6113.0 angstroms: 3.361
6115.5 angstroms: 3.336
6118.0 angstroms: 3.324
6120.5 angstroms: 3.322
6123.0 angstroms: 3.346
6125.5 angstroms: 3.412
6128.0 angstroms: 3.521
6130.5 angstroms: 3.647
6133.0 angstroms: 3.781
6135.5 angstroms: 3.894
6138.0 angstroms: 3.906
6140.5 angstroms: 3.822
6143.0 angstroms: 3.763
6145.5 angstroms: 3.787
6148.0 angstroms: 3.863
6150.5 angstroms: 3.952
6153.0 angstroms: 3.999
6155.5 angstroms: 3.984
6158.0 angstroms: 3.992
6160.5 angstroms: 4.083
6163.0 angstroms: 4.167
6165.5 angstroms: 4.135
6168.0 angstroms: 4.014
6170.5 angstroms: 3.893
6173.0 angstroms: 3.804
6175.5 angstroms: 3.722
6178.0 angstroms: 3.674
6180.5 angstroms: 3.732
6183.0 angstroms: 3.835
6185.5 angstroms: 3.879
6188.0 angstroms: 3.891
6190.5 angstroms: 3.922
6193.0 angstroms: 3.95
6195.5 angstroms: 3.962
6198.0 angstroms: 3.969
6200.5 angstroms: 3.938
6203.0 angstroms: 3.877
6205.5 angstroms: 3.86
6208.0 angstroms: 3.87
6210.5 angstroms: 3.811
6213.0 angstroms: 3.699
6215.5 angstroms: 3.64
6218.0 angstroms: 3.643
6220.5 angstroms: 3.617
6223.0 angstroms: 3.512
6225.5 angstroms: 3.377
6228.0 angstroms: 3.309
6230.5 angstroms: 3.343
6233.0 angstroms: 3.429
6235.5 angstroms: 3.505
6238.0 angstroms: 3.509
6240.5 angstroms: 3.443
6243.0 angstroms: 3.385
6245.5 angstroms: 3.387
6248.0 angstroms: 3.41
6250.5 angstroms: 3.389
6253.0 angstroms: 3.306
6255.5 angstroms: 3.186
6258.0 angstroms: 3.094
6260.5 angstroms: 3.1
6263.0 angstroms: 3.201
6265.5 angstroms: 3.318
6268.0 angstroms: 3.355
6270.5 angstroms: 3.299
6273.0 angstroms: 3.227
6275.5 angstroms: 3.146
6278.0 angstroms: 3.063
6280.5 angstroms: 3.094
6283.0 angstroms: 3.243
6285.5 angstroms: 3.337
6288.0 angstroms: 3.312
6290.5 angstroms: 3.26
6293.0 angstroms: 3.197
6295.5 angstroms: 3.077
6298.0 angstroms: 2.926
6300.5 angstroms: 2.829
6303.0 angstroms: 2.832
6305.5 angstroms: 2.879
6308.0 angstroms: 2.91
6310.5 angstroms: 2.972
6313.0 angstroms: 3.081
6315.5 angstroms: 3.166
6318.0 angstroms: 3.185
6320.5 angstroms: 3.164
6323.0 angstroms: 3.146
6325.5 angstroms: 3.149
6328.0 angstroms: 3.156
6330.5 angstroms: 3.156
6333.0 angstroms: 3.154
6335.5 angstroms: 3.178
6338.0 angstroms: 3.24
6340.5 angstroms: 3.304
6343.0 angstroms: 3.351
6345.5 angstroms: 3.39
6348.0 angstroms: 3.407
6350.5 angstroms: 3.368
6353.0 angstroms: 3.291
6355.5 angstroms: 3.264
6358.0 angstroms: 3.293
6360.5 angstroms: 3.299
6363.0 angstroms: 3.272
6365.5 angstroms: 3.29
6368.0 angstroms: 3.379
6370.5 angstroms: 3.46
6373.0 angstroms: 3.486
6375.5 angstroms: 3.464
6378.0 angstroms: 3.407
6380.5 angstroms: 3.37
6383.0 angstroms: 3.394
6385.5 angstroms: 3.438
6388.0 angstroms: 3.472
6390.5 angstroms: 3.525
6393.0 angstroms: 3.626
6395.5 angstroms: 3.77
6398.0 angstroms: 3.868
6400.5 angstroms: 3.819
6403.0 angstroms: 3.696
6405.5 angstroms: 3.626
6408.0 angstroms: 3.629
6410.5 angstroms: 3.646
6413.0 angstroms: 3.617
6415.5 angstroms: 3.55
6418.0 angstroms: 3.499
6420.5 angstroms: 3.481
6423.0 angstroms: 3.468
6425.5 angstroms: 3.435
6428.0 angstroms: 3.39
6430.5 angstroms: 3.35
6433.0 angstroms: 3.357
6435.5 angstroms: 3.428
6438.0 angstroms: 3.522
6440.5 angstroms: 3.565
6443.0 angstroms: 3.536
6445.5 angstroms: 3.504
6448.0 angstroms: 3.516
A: -2.8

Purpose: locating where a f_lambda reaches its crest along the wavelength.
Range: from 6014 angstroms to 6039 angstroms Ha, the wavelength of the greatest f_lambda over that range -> 6015.5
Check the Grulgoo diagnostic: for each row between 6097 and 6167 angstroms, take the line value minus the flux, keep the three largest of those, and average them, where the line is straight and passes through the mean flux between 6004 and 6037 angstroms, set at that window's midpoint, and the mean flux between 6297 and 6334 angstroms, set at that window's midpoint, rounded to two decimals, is -0.15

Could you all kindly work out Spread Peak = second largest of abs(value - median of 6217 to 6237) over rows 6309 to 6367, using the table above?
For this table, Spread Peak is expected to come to 0.39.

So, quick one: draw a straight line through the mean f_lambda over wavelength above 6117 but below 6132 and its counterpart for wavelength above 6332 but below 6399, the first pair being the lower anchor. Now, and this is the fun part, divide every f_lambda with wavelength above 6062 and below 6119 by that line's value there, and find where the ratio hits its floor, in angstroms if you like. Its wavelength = 6093.0 angstroms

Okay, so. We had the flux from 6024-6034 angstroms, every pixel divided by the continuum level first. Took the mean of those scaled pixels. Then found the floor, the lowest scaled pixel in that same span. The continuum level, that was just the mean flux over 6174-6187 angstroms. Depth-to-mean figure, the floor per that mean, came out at 0.995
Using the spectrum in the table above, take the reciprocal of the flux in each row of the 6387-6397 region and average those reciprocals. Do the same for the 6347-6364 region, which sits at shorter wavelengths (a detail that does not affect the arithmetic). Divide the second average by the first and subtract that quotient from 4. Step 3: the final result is 2.91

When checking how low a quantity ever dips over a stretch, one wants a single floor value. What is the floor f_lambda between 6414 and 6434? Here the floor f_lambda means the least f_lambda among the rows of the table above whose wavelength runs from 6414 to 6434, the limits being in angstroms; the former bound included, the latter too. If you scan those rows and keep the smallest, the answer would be 3.35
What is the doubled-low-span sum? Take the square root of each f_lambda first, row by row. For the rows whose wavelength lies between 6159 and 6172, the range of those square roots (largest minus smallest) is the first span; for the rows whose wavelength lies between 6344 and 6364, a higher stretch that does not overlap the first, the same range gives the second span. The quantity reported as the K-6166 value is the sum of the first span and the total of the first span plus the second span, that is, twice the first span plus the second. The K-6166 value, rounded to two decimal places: 0.18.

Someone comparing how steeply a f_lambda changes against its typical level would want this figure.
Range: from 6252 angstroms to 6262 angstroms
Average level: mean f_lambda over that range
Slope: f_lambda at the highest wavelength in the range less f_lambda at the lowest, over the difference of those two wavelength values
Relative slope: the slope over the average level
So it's -0.009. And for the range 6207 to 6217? -0.008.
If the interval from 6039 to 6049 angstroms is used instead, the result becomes 0.001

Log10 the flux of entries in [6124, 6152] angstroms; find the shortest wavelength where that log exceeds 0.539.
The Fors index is 6128.0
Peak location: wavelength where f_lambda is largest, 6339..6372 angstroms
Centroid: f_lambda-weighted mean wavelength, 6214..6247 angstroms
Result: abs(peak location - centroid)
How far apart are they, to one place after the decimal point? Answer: 140.2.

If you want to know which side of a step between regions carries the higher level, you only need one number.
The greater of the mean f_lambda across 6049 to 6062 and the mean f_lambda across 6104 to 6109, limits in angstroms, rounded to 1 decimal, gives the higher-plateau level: 3.4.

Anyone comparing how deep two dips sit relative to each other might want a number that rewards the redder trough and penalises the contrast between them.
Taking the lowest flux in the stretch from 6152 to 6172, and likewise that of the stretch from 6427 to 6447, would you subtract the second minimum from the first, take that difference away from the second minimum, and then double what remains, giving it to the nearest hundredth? 5.61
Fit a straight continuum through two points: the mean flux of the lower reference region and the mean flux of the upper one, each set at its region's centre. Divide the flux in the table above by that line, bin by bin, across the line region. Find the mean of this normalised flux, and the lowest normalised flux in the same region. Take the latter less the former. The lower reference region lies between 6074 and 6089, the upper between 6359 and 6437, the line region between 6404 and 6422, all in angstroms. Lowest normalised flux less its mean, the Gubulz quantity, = -0.0292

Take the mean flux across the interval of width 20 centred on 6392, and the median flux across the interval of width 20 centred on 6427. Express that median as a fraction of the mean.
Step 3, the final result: 0.95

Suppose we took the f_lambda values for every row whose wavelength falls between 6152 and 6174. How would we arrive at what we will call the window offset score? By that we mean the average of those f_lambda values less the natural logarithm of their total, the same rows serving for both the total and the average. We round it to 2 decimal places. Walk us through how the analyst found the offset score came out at 0.42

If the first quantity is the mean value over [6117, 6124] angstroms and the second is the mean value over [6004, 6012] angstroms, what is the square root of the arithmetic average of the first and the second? 1.82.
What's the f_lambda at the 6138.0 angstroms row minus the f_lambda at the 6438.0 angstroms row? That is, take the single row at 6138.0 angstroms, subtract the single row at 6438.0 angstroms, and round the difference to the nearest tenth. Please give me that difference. 0.4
